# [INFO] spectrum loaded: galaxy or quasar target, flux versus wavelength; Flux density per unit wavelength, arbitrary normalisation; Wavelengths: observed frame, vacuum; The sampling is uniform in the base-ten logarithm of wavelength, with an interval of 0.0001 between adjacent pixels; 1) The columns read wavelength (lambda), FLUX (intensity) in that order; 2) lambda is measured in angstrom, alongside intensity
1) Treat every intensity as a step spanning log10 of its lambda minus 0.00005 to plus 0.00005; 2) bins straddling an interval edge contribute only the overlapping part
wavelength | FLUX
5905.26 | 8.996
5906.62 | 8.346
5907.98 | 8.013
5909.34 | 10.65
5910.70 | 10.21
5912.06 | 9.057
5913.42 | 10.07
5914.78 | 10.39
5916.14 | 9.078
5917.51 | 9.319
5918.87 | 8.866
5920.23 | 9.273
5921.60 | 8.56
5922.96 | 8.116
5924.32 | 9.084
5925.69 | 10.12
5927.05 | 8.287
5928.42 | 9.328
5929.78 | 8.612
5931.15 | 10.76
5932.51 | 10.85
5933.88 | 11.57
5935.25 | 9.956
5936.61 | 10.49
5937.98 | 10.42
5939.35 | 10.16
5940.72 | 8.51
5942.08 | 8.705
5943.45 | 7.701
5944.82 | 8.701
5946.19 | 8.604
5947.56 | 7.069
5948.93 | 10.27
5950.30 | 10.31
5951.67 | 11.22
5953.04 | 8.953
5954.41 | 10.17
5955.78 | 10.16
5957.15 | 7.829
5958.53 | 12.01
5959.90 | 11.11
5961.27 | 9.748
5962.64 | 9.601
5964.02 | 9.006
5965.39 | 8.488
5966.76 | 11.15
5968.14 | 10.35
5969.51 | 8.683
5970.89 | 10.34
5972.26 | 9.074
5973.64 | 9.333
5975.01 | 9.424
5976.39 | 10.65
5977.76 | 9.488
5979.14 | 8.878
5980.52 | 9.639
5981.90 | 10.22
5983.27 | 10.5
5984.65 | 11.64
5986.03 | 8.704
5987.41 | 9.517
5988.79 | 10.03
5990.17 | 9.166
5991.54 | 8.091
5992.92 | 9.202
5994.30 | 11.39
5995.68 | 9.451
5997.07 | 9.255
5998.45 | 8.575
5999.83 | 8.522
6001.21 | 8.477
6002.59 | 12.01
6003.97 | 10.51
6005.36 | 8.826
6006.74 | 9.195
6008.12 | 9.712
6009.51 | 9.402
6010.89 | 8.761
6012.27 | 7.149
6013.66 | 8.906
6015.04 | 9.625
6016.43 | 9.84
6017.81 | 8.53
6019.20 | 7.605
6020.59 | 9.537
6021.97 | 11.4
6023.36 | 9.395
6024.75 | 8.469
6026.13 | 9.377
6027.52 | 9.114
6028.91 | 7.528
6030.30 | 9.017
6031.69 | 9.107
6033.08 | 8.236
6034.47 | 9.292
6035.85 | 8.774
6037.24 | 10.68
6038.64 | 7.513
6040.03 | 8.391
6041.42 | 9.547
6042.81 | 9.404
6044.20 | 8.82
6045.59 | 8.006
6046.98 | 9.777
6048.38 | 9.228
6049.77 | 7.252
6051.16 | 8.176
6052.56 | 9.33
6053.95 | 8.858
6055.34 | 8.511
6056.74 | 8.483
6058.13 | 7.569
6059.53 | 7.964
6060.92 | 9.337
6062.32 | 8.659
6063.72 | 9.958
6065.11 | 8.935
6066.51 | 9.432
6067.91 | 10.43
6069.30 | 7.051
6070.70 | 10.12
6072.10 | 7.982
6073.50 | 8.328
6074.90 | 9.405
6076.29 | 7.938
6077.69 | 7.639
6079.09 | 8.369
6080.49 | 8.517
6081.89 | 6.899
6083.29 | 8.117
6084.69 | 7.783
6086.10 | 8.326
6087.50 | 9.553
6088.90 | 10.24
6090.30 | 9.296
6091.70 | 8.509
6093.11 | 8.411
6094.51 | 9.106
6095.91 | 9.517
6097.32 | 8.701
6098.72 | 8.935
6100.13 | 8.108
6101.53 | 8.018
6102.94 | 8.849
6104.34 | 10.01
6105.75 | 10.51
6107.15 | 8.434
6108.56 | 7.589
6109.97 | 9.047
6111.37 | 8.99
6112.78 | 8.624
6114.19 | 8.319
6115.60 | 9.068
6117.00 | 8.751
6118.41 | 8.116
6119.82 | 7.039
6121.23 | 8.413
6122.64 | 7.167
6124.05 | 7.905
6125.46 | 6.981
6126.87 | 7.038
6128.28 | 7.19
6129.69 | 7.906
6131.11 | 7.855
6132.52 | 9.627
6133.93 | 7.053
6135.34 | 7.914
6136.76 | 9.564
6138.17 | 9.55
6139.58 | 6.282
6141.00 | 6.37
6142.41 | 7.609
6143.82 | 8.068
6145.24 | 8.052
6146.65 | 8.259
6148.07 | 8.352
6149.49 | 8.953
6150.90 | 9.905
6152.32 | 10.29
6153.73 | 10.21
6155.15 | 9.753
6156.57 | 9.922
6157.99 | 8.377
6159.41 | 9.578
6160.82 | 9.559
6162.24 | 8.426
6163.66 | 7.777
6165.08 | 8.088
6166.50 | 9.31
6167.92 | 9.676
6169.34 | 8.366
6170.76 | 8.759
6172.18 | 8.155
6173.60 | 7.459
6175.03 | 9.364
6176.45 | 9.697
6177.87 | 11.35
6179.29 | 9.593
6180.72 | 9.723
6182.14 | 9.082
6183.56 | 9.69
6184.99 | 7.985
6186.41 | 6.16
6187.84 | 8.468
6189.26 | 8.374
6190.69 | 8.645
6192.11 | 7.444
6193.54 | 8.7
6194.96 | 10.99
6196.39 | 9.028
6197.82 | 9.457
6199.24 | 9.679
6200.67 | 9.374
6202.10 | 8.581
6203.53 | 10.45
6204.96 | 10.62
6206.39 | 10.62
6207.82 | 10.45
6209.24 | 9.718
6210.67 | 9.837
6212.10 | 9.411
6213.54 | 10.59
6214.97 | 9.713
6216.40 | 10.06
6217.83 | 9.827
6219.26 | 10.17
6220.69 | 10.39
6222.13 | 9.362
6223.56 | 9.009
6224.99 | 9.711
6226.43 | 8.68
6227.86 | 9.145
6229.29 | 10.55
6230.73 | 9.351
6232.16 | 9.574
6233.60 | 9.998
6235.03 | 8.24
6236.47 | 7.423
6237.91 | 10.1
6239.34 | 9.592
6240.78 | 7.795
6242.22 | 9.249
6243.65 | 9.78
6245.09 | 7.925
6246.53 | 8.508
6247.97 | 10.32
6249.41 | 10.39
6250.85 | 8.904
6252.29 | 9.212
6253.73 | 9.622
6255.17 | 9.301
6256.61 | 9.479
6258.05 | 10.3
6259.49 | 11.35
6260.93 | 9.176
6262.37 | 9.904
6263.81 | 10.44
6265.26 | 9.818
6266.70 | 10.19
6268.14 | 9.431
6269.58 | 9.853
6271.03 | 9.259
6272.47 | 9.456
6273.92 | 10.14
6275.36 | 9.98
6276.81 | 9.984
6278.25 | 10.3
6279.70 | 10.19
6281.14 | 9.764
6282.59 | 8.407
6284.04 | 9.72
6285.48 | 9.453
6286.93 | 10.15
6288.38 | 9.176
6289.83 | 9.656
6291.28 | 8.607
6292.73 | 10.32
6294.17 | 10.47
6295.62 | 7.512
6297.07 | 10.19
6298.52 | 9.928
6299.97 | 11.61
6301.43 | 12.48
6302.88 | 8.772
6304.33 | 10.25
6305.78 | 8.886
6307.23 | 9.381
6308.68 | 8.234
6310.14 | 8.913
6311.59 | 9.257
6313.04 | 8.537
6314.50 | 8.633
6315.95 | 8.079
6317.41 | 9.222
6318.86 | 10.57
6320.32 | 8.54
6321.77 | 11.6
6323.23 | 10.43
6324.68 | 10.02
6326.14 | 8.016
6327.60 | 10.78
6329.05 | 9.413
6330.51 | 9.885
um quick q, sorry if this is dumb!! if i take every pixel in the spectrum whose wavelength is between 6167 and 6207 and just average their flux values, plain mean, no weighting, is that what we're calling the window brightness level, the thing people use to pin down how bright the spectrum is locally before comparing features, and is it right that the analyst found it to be 9.12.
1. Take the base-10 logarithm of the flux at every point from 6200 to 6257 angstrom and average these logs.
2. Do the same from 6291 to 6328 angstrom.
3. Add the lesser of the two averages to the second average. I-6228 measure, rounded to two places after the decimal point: 1.96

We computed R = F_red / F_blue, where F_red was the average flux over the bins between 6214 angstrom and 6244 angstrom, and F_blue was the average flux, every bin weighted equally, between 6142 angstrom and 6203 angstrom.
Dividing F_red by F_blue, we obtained 1.05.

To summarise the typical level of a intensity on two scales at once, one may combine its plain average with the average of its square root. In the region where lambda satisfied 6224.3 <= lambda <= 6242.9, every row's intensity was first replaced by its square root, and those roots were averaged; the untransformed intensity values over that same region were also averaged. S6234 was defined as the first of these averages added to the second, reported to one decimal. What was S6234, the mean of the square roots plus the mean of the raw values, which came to 12.2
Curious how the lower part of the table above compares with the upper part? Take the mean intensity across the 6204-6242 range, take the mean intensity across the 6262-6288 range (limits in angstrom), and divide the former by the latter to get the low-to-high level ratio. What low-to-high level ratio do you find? 0.98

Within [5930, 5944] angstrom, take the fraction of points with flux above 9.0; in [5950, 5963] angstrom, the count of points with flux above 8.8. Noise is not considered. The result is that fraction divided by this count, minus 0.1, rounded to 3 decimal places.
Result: -0.022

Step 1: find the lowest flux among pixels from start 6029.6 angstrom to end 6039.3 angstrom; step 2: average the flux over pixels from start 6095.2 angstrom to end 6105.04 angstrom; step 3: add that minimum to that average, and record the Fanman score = 16.4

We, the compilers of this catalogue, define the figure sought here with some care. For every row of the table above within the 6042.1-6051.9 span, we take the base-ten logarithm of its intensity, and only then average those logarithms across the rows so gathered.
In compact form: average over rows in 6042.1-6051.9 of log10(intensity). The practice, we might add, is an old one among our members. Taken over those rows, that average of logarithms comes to 0.936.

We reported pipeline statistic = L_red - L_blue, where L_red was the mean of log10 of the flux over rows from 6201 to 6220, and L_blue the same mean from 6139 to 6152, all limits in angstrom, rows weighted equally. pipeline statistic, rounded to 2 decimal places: 0.10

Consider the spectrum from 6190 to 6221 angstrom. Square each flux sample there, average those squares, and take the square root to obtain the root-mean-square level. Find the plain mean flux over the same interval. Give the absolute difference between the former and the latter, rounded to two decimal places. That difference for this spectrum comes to 0.04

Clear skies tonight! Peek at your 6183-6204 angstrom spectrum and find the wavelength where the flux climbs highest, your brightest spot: 6194.96 angstrom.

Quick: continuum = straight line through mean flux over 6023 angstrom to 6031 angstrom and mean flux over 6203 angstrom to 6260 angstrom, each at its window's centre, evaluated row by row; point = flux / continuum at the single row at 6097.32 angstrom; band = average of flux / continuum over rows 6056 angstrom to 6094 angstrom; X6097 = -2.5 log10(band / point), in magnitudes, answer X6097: 0.00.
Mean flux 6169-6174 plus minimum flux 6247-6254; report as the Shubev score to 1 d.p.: 17.1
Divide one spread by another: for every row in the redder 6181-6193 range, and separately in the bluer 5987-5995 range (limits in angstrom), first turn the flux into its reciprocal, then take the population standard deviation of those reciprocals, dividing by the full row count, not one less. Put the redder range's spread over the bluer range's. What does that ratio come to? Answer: 1.6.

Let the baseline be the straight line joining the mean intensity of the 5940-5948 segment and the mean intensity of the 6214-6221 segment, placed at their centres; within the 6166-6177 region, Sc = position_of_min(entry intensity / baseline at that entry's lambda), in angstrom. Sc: 6173.60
